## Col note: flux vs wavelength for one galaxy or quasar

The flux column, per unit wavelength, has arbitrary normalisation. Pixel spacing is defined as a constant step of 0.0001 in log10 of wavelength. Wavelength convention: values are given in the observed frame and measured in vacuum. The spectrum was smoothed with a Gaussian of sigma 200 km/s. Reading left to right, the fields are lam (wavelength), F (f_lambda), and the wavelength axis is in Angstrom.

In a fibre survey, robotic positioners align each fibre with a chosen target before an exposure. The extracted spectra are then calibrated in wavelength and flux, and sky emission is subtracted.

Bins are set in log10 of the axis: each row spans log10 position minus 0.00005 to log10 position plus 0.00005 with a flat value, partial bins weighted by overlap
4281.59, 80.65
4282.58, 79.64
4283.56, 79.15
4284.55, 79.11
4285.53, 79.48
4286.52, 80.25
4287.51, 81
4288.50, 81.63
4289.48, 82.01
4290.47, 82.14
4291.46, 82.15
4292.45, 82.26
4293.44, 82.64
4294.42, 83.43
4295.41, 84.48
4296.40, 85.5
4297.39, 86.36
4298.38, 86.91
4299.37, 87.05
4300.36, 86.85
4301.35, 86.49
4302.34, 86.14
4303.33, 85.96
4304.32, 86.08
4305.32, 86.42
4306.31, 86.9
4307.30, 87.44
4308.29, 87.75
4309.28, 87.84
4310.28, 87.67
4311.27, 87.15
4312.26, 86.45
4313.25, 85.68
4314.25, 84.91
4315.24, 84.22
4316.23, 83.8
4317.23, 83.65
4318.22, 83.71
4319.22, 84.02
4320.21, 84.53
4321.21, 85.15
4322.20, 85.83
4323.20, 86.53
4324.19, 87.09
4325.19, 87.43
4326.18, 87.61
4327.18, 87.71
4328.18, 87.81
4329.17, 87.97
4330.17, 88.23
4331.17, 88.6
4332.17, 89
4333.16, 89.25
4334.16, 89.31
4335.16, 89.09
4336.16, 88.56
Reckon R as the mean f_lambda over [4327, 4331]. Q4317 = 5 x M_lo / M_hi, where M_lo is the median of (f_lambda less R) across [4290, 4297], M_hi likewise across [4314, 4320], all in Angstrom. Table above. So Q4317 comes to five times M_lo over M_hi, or 7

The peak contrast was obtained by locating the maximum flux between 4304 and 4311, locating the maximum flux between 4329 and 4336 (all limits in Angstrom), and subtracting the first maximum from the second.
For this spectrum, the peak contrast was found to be 1.5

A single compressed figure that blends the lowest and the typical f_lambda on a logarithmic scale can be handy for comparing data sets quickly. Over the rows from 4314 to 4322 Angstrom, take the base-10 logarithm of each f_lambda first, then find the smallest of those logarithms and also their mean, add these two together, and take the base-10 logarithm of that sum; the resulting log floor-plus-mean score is 0.585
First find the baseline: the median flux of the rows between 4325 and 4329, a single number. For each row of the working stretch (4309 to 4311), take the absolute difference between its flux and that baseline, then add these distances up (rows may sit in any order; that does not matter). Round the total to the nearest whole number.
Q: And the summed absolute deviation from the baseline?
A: 0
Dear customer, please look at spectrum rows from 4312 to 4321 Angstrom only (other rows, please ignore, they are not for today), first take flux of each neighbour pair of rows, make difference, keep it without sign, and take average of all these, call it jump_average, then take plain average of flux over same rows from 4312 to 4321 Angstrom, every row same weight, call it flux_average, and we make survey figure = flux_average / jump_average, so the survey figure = 184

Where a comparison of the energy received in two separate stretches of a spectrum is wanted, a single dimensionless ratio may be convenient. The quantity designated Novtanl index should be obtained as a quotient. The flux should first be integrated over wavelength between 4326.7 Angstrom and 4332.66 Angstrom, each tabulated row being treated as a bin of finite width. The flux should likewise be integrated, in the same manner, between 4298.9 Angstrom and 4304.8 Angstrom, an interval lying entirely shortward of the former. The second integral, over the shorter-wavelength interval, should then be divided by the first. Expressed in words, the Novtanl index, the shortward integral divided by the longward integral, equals 0.97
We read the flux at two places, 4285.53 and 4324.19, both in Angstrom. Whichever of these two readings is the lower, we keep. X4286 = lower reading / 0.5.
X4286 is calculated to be 159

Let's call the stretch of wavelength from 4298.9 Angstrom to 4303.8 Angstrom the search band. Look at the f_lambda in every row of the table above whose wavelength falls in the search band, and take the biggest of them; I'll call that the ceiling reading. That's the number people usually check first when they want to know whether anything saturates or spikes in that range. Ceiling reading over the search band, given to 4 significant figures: 87.05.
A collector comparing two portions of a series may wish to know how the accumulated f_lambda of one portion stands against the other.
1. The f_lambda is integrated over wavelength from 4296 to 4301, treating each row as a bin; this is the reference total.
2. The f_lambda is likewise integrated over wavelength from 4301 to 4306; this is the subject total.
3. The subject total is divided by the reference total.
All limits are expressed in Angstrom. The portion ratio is 1.00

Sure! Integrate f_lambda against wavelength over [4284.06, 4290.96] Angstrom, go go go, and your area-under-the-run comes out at 558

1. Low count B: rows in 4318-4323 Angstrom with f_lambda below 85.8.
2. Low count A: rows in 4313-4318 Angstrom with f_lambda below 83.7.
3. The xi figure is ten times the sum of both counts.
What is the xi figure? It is 50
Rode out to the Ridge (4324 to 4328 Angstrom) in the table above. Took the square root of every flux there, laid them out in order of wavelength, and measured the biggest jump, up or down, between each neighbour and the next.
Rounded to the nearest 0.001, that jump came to 0.018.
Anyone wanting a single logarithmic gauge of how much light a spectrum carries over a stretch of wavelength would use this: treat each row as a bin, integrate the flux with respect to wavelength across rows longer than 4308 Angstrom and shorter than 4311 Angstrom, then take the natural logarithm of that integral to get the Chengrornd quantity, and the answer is 5.57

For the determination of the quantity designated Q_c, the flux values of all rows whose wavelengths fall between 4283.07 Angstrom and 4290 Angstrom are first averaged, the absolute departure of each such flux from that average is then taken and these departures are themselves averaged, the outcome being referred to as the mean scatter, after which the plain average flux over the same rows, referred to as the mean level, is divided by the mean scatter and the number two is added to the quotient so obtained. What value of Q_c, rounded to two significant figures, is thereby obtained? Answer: 82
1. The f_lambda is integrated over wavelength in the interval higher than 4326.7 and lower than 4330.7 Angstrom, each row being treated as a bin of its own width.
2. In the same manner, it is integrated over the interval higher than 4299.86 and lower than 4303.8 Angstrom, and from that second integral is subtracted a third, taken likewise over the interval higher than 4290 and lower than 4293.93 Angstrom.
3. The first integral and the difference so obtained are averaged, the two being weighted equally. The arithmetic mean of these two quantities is 184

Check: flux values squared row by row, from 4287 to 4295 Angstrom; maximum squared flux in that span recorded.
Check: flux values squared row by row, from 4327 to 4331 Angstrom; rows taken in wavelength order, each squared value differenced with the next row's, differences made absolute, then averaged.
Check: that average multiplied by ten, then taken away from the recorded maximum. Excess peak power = 6656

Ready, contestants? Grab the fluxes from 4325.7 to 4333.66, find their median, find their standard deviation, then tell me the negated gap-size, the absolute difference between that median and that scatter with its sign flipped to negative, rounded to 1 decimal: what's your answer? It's -87.5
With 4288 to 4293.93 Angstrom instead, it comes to -81.8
